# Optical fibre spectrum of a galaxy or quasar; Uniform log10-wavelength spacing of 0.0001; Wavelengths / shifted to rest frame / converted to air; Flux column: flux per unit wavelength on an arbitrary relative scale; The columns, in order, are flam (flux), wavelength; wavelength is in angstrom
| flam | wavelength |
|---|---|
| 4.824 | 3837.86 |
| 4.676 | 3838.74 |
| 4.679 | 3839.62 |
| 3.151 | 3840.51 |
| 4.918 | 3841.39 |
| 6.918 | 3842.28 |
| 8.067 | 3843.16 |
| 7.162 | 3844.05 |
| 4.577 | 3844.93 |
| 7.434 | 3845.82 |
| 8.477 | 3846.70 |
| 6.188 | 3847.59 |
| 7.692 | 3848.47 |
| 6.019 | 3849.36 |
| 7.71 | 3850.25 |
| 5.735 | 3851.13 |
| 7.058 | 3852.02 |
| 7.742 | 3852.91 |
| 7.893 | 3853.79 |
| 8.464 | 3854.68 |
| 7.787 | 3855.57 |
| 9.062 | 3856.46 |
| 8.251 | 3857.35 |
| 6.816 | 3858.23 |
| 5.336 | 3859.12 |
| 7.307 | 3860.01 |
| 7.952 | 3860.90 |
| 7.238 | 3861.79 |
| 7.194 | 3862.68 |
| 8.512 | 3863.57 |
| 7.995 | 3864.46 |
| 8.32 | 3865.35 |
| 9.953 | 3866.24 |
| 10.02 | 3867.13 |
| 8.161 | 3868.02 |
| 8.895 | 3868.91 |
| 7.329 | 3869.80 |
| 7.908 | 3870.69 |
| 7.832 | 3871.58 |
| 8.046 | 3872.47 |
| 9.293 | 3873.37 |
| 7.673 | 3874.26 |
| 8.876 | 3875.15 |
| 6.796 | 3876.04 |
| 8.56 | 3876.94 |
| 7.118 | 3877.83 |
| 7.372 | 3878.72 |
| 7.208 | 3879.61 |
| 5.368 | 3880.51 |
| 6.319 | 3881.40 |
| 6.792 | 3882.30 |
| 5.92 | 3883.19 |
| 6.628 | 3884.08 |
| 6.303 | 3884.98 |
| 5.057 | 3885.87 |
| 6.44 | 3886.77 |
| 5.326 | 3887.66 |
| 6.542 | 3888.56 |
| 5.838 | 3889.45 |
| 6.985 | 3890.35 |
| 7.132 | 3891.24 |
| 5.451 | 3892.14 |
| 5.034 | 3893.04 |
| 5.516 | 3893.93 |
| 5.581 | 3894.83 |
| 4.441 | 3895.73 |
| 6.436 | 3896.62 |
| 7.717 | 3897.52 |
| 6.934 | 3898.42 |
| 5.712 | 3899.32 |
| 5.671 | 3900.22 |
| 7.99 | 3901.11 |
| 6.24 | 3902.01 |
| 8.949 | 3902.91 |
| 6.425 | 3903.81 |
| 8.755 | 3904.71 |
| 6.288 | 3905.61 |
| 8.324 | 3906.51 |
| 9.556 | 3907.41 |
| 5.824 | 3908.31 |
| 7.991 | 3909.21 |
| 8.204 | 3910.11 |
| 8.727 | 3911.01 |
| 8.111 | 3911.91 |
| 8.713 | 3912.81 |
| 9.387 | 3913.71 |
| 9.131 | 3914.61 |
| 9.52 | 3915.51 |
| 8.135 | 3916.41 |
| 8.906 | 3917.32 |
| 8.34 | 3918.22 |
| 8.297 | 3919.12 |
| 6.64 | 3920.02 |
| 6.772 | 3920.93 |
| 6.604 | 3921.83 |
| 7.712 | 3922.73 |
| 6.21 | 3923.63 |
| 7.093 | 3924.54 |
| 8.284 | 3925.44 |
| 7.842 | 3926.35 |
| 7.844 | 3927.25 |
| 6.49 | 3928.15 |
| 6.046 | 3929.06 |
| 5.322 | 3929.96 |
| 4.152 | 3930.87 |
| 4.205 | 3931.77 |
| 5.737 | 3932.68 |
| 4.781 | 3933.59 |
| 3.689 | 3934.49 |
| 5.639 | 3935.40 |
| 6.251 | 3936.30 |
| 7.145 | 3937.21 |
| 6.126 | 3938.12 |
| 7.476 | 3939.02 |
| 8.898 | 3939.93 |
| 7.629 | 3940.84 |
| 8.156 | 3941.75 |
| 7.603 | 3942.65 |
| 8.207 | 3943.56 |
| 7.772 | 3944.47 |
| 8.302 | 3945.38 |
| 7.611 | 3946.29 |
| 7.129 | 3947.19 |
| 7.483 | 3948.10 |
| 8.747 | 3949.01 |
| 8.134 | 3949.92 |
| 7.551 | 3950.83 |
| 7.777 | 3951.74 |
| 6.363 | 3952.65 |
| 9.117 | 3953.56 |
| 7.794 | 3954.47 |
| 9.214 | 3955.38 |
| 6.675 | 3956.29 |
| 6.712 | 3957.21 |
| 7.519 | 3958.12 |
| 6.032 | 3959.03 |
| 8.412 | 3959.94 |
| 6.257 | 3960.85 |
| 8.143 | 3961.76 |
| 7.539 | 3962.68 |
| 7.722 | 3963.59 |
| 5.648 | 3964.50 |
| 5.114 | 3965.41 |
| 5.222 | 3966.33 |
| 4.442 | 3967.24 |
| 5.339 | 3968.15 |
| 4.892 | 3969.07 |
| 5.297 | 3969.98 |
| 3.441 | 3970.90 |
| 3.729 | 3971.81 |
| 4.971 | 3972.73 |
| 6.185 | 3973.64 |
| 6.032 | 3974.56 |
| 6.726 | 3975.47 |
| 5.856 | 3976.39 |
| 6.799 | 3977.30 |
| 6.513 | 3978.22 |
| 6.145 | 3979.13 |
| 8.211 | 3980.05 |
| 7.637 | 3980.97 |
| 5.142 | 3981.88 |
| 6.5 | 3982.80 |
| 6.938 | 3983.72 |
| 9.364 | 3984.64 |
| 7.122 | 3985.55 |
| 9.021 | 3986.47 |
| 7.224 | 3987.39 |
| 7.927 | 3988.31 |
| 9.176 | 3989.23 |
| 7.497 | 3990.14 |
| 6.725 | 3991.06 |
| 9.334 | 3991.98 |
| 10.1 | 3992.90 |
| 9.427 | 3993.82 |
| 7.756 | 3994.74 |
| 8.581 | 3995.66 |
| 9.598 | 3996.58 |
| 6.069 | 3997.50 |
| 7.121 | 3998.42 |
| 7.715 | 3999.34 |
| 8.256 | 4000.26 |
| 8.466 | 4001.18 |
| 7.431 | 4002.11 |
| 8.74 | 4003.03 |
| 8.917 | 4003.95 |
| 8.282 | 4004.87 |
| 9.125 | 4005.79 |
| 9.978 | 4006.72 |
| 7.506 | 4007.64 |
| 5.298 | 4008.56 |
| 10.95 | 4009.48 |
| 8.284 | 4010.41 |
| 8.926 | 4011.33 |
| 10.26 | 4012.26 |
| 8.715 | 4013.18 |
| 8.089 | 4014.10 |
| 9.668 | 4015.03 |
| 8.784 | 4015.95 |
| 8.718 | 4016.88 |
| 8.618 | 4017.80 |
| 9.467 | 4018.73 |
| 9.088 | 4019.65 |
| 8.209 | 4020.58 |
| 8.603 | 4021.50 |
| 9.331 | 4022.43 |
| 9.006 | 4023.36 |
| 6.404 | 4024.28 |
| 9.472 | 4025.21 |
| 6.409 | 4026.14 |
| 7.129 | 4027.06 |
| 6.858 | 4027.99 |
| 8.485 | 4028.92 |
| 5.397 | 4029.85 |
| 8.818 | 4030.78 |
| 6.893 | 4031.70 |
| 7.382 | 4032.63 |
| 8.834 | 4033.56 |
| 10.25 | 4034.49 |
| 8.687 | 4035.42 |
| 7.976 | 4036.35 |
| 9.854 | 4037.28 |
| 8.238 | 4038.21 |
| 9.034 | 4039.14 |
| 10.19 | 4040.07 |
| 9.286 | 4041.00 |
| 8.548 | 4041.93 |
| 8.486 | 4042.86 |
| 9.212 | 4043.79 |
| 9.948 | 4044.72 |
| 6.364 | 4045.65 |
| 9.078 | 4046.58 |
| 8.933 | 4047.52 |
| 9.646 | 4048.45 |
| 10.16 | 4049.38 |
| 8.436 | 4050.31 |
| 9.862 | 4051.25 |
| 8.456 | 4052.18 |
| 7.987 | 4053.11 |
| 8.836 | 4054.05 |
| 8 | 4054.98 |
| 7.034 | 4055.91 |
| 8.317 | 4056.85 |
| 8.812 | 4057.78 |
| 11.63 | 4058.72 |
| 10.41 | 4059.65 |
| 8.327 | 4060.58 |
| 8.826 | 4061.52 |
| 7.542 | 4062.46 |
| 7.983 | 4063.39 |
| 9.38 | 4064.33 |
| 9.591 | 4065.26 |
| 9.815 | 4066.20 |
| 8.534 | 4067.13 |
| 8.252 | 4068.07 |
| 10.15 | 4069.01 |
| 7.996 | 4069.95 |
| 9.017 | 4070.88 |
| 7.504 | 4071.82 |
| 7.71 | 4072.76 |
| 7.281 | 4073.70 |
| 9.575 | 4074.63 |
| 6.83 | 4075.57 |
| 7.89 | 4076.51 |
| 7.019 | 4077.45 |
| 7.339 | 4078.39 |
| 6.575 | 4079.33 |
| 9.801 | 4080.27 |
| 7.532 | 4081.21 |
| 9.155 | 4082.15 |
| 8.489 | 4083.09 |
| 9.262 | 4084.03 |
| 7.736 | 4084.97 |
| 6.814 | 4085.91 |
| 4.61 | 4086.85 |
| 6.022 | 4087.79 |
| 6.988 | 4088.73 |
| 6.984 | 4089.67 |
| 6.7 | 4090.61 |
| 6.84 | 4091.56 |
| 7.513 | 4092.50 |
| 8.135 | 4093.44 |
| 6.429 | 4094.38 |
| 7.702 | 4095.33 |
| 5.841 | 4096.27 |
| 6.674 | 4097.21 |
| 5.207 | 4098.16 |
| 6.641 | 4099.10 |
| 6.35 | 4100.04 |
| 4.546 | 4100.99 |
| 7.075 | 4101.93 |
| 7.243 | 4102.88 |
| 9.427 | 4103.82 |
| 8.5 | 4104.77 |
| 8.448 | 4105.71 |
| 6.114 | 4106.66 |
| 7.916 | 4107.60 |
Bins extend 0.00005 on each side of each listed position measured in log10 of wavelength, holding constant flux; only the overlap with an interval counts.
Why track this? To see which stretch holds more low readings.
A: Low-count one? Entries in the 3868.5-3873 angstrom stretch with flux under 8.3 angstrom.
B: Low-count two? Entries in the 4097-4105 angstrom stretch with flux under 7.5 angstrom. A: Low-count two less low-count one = 3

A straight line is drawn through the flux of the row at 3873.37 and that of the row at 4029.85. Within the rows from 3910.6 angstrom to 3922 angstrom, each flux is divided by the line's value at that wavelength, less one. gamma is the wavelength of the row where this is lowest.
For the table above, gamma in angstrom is 3920.02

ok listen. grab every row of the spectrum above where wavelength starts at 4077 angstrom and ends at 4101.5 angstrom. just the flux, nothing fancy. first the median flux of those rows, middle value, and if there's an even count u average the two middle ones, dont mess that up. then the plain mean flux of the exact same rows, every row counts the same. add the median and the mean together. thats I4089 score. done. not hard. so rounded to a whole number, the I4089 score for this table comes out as 14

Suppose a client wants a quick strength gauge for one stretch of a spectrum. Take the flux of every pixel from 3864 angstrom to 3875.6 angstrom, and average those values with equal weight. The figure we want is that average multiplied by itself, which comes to 72.0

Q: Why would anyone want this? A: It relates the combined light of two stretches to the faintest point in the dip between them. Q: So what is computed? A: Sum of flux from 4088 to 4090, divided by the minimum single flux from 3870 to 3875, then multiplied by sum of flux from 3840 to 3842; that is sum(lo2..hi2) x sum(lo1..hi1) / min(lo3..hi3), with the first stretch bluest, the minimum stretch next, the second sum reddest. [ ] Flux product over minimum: 15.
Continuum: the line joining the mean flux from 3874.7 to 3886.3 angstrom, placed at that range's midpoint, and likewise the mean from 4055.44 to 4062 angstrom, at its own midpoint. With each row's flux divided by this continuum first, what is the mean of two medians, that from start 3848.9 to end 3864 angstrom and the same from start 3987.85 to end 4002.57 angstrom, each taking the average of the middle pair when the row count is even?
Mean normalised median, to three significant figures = 1.09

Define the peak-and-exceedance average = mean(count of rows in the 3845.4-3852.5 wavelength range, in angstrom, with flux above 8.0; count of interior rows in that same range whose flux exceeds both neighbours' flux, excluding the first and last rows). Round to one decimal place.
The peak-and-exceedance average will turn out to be 2.0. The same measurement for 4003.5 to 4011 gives 4.0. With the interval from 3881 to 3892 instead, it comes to 2.0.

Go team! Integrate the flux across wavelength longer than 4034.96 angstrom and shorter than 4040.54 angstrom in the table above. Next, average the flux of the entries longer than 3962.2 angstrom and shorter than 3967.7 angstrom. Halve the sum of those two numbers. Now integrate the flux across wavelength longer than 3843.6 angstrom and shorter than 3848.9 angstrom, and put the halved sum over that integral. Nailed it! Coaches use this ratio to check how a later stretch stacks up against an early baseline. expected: 0.76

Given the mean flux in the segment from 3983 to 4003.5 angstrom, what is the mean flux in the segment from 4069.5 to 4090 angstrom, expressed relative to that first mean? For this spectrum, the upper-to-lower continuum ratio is 0.94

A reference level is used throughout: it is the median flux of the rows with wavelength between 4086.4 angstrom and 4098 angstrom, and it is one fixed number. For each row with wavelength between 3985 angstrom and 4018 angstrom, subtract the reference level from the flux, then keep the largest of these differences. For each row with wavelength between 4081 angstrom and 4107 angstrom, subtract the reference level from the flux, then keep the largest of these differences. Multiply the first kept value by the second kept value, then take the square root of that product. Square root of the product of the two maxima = 3.33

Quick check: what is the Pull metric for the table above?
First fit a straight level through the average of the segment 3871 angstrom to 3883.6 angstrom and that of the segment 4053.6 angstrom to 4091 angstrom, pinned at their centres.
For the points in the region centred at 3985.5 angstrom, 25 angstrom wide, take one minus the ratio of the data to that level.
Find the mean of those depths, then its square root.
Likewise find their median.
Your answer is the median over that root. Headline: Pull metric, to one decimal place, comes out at 0.4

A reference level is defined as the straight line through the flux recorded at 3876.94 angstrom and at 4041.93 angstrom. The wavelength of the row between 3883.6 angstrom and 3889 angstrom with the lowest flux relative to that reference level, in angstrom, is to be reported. 3885.87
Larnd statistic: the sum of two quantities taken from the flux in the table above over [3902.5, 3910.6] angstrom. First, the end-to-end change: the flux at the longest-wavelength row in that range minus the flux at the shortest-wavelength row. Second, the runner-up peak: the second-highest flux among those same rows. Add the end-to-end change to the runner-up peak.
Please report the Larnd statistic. 8.2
